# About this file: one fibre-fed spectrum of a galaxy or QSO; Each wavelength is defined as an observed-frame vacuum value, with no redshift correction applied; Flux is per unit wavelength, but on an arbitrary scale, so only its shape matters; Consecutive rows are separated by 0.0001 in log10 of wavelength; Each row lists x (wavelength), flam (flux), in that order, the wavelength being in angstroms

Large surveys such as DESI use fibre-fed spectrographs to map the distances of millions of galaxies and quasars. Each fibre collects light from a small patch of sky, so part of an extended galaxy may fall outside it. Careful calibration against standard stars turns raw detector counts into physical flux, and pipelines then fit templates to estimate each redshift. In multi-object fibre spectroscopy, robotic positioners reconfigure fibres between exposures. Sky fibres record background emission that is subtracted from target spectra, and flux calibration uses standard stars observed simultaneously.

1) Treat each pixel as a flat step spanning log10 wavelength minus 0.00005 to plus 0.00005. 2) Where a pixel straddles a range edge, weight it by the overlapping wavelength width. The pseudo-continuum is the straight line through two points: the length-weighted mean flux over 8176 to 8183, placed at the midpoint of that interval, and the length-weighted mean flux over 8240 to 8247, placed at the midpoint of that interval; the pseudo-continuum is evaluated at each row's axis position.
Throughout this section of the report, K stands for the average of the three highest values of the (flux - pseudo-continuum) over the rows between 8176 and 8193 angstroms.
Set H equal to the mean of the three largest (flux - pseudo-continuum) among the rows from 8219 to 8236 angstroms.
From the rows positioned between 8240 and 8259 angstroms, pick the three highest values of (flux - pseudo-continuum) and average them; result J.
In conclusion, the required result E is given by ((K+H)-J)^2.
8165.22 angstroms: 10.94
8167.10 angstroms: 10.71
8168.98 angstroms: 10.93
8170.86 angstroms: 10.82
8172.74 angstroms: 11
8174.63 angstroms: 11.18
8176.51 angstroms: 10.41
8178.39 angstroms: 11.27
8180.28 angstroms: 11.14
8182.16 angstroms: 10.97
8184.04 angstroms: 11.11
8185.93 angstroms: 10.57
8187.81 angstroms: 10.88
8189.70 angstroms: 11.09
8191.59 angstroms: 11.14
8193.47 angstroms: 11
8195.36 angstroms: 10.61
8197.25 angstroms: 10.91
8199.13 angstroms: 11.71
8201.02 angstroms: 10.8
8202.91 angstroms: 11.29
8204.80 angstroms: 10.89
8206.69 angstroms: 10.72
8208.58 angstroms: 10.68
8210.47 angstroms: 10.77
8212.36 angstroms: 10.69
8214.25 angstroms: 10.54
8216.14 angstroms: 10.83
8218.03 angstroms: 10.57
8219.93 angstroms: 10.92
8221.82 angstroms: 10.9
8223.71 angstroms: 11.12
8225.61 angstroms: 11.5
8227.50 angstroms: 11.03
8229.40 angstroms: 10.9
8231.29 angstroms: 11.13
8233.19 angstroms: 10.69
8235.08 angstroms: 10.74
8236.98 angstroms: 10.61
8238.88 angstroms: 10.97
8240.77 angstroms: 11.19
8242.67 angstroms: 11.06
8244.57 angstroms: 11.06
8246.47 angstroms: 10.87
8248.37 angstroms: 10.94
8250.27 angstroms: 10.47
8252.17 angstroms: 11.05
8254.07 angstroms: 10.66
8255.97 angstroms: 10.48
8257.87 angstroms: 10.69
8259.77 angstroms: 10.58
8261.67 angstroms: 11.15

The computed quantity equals 0.13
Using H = 0.22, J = 0.06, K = 0.20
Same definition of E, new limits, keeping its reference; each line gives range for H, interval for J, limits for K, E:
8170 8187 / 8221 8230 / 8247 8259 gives 0.02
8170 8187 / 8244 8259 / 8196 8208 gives 0.30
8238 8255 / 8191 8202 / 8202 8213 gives 0.06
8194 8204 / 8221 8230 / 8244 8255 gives 0.01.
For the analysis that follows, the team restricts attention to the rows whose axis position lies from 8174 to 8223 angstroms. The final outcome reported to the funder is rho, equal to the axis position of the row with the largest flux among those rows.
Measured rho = 8199.13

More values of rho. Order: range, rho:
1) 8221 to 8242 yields 8225.61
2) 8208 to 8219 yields 8216.14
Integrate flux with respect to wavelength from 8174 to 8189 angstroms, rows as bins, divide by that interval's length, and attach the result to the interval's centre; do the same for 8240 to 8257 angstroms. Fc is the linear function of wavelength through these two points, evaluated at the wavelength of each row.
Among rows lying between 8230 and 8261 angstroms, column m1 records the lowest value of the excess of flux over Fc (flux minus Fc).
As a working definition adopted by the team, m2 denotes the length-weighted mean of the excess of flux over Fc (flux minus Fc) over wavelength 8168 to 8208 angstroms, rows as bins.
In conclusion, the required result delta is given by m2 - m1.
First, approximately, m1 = -0.38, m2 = 0.04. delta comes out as 0.42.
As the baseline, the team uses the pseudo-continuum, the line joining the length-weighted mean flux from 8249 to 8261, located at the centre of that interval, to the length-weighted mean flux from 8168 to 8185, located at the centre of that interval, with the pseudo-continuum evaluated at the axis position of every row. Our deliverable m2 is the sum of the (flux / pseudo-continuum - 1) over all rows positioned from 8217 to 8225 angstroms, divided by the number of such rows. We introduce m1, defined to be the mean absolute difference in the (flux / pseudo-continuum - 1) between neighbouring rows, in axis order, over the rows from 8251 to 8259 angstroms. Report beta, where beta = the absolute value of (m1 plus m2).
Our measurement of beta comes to 0.0304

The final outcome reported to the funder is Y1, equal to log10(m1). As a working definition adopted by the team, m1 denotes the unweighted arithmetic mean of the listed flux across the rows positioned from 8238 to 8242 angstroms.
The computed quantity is 1.04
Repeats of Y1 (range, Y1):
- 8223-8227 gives 1.05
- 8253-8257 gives 1.02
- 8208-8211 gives 1.03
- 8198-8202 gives 1.05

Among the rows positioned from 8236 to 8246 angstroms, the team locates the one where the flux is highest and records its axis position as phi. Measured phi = 8240.77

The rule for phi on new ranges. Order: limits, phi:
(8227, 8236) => 8231.29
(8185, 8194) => 8191.59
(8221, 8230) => 8225.61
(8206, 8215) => 8210.47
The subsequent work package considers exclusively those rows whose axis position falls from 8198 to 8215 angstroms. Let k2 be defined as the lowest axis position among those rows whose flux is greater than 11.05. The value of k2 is 8199.13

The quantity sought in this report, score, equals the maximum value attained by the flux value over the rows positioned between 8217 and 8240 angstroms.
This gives 11.5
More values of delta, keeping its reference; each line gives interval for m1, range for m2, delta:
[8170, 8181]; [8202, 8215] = 0.43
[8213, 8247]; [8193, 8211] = 0.38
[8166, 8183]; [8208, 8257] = 0.52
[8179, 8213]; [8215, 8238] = 0.39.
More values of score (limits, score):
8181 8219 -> 11.71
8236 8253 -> 11.19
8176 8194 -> 11.27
